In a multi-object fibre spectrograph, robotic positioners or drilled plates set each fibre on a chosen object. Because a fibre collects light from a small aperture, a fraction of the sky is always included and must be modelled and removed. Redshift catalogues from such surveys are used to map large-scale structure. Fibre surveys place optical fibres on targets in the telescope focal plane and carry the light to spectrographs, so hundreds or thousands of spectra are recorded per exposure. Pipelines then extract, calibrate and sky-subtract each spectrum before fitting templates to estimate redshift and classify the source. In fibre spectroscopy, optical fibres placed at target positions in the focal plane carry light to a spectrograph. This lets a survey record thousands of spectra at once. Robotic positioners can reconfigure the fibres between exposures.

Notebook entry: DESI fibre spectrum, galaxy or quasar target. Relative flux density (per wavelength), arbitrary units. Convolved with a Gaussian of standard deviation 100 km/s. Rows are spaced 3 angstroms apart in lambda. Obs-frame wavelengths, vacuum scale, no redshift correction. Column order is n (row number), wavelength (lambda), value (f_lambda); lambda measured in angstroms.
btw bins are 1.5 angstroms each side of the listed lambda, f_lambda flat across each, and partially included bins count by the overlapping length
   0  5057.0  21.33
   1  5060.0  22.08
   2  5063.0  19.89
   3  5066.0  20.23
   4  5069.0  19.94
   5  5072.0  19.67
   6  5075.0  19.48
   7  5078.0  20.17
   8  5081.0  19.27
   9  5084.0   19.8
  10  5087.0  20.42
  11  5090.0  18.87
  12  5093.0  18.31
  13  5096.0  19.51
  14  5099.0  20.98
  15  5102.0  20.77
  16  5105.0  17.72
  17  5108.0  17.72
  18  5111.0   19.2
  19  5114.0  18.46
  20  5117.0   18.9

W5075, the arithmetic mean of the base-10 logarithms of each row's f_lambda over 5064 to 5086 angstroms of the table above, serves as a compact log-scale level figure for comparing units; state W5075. 1.30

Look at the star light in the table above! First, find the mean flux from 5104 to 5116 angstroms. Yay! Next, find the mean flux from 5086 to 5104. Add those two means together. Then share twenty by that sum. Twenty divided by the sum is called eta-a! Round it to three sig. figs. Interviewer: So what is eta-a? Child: 0.525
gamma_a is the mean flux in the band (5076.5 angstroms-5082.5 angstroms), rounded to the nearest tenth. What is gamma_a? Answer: 19.7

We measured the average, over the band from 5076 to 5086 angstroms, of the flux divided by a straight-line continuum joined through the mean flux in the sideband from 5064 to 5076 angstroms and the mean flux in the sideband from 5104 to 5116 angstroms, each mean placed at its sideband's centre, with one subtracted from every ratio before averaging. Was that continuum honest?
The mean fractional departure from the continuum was 0.017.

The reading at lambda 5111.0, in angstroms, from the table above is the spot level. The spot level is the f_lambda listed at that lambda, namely 19.2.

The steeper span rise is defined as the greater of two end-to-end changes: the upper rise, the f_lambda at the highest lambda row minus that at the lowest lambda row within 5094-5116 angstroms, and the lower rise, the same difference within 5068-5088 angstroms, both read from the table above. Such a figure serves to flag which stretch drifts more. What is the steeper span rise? 0.48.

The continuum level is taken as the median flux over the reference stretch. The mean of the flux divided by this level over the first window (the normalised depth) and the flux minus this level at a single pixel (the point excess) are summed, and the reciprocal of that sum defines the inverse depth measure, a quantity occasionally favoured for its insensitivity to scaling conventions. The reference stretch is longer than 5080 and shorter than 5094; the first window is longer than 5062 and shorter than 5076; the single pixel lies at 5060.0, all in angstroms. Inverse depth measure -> 0.26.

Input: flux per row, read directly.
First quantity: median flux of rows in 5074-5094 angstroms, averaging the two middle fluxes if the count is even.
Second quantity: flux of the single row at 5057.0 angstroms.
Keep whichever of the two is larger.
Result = 21.3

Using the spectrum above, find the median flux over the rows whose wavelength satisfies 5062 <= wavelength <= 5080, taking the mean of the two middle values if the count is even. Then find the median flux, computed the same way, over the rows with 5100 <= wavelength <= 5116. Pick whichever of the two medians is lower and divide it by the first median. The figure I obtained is 0.93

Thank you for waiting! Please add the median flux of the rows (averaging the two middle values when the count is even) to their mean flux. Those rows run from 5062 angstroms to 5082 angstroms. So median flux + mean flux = 39.7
